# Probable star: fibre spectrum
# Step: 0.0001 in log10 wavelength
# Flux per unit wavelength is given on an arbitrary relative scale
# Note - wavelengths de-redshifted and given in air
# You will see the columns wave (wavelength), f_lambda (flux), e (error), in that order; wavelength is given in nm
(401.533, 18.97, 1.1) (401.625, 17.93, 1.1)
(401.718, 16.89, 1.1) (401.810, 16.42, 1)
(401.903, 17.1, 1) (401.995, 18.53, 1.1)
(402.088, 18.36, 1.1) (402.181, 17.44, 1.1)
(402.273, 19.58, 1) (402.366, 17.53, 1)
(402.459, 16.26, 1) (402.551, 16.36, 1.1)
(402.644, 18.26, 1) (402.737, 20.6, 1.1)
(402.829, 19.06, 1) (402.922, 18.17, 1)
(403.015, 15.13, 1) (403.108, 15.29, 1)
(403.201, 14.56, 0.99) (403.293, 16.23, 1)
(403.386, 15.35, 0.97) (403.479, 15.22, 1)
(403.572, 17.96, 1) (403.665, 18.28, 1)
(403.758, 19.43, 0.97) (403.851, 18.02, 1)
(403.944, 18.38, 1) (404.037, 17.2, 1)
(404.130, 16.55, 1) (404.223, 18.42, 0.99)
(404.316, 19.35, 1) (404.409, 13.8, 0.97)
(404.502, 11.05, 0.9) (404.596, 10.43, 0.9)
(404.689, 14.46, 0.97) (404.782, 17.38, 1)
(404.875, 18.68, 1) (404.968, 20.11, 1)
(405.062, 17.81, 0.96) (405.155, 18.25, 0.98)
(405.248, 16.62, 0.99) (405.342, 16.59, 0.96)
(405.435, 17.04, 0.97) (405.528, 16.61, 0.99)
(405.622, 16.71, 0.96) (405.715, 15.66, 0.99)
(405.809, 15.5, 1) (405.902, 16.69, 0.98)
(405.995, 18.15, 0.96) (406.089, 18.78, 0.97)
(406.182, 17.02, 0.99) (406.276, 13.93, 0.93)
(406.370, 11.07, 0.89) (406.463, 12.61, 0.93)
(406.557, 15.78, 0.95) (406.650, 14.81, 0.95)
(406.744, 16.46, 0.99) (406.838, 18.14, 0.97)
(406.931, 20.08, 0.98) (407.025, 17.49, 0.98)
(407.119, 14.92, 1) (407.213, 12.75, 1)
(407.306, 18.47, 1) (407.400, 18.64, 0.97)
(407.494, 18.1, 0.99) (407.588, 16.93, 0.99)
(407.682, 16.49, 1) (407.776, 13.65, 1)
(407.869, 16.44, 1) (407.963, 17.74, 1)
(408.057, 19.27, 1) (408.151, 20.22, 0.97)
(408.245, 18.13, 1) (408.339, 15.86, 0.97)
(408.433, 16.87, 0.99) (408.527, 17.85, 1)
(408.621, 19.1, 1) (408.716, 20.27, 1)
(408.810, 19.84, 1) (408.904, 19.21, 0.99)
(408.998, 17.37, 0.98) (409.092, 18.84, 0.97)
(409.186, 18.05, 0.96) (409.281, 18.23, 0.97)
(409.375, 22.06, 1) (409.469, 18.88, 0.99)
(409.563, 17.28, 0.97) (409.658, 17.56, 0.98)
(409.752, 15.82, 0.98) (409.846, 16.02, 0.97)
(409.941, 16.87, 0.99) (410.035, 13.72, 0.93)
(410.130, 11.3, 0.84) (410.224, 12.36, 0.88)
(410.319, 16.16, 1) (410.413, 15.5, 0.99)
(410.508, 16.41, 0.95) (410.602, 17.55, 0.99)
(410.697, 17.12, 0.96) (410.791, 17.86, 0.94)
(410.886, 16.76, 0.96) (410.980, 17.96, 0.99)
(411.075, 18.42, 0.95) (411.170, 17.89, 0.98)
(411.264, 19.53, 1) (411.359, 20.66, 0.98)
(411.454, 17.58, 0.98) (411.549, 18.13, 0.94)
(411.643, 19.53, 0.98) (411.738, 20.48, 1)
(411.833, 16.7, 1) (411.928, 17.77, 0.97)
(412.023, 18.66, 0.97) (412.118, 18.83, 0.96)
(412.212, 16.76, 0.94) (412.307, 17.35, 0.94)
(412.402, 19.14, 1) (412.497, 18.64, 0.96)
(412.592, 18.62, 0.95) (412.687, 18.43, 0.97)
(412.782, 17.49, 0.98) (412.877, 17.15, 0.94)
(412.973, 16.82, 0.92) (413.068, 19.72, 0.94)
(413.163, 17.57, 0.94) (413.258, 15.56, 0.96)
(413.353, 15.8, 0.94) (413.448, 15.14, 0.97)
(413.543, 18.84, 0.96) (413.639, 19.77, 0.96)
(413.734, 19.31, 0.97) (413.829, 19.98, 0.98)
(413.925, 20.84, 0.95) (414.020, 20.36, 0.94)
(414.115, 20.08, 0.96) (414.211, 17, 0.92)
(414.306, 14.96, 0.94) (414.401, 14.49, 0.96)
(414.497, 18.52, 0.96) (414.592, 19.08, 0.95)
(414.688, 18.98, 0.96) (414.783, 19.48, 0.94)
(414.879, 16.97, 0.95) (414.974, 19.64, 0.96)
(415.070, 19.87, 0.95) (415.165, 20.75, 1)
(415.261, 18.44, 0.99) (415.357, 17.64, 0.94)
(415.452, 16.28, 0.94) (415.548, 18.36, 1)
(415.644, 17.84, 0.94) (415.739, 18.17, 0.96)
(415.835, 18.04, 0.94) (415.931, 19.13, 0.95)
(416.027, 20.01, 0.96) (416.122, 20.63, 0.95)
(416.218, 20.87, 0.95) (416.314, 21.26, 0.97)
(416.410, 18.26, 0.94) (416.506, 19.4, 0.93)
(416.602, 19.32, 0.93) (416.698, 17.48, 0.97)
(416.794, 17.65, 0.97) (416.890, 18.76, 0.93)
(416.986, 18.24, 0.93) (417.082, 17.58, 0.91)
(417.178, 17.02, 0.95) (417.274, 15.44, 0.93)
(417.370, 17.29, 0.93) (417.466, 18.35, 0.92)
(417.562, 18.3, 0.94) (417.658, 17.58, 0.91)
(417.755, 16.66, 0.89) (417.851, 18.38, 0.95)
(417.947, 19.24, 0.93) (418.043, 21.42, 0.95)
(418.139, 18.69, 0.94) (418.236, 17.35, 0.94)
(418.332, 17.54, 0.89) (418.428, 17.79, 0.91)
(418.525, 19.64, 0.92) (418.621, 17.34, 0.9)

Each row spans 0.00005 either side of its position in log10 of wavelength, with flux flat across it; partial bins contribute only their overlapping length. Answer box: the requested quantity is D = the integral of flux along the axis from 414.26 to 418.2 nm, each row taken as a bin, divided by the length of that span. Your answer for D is 18.4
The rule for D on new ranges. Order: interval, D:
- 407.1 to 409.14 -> 17.6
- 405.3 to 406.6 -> 15.9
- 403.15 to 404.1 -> 17.1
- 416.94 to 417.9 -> 17.5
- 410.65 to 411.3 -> 17.9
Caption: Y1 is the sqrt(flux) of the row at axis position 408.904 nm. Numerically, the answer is 4.38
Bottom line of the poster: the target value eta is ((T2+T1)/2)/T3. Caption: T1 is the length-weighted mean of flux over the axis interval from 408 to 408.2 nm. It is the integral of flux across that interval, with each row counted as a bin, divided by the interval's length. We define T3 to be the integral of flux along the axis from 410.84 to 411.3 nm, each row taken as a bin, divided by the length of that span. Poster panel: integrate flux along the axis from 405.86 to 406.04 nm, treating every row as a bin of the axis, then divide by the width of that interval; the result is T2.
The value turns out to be 1.02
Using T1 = 19.6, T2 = 17.48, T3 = 18.1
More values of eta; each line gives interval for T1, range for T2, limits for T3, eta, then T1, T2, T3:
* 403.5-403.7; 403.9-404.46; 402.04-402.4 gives 0.96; 17.7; 17.24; 18.2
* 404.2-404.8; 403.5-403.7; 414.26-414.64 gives 0.97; 14.7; 17.73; 16.8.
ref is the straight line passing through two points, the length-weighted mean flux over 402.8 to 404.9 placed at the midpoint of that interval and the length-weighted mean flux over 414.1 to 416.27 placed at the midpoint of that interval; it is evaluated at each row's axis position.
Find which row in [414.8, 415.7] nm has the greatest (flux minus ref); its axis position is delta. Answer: 415.165 nm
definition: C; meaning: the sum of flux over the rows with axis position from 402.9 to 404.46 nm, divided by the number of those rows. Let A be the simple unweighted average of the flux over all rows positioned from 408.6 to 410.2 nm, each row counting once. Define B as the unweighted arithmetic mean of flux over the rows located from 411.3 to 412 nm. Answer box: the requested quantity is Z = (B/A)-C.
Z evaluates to -15.8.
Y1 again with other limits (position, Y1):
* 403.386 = 3.92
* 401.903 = 4.14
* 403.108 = 3.91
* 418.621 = 4.16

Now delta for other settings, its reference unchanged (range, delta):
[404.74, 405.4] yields 404.968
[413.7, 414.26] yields 413.925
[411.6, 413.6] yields 411.738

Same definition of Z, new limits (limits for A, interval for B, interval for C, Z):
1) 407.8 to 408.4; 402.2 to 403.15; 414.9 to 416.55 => -18.1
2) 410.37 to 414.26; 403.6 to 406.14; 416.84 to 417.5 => -16.6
